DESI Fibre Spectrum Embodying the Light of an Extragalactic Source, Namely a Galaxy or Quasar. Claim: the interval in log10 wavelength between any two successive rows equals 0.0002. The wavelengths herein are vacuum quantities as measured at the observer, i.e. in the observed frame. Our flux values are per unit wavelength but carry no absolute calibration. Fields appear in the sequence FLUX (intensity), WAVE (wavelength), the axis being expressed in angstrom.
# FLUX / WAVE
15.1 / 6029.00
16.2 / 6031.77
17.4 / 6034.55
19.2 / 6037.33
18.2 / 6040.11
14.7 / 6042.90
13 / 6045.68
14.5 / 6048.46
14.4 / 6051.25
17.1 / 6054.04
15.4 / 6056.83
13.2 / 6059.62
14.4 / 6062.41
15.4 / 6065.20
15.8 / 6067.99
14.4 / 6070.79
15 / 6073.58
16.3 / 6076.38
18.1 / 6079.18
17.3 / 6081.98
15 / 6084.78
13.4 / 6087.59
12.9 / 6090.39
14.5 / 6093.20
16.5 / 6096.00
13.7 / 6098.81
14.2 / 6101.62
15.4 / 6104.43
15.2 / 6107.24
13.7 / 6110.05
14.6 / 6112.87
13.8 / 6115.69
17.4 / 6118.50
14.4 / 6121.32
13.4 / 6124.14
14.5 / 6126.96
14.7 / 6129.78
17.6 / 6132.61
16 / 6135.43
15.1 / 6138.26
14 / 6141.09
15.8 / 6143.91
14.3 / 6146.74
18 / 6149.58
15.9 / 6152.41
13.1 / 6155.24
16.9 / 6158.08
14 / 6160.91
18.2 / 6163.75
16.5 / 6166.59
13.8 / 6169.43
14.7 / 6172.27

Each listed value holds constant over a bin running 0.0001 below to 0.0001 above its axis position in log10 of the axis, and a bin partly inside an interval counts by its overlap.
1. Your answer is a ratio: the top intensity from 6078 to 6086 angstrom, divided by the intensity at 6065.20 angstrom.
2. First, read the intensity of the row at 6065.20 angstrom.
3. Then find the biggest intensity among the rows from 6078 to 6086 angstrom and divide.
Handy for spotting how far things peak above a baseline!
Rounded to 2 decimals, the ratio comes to 1.18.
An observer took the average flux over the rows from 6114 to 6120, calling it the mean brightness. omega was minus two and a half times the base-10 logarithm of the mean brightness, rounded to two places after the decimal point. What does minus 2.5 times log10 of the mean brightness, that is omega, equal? -2.98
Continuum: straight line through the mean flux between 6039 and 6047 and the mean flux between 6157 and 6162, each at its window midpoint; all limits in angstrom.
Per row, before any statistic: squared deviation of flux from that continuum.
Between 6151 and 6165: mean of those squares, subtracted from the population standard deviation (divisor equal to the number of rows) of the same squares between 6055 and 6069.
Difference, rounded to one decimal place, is -1.8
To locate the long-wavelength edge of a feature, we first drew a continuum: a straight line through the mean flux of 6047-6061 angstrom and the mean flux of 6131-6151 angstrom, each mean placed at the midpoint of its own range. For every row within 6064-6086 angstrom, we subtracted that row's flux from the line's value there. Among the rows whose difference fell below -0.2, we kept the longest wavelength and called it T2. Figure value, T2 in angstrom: 6081.98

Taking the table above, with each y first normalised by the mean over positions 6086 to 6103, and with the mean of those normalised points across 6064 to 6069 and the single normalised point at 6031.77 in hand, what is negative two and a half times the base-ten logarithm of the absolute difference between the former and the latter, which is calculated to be 3.44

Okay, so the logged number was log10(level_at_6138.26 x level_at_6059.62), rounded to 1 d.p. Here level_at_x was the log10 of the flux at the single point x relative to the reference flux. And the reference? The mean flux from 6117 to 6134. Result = -3.4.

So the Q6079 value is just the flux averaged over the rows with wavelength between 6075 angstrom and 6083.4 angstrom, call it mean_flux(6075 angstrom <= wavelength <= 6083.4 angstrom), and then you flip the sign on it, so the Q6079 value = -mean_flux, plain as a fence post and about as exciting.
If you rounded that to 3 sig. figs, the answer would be -17.2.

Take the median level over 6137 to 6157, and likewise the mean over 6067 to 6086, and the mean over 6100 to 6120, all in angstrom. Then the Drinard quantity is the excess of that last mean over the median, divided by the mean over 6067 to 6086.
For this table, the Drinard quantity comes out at -0.013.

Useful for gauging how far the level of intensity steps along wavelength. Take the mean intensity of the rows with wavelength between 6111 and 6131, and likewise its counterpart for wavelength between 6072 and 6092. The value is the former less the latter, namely -0.7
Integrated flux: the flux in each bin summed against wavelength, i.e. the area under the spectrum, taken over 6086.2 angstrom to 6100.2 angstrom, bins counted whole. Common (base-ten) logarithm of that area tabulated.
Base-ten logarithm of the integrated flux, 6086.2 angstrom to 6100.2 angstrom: 2.30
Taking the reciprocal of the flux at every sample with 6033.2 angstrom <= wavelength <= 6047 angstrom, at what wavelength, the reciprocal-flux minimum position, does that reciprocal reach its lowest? 6037.33 angstrom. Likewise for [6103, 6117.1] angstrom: 6104.43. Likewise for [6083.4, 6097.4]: 6096.00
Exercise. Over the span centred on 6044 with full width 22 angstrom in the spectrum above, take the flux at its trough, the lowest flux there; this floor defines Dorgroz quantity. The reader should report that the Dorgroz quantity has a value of 13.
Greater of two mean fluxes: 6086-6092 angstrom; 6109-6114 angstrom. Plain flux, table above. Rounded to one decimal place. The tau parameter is 14.1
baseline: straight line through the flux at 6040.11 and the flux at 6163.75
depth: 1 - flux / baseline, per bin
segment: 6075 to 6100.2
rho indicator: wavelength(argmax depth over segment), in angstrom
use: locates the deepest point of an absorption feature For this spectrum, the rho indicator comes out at 6090.39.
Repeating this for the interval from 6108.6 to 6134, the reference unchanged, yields 6124.14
